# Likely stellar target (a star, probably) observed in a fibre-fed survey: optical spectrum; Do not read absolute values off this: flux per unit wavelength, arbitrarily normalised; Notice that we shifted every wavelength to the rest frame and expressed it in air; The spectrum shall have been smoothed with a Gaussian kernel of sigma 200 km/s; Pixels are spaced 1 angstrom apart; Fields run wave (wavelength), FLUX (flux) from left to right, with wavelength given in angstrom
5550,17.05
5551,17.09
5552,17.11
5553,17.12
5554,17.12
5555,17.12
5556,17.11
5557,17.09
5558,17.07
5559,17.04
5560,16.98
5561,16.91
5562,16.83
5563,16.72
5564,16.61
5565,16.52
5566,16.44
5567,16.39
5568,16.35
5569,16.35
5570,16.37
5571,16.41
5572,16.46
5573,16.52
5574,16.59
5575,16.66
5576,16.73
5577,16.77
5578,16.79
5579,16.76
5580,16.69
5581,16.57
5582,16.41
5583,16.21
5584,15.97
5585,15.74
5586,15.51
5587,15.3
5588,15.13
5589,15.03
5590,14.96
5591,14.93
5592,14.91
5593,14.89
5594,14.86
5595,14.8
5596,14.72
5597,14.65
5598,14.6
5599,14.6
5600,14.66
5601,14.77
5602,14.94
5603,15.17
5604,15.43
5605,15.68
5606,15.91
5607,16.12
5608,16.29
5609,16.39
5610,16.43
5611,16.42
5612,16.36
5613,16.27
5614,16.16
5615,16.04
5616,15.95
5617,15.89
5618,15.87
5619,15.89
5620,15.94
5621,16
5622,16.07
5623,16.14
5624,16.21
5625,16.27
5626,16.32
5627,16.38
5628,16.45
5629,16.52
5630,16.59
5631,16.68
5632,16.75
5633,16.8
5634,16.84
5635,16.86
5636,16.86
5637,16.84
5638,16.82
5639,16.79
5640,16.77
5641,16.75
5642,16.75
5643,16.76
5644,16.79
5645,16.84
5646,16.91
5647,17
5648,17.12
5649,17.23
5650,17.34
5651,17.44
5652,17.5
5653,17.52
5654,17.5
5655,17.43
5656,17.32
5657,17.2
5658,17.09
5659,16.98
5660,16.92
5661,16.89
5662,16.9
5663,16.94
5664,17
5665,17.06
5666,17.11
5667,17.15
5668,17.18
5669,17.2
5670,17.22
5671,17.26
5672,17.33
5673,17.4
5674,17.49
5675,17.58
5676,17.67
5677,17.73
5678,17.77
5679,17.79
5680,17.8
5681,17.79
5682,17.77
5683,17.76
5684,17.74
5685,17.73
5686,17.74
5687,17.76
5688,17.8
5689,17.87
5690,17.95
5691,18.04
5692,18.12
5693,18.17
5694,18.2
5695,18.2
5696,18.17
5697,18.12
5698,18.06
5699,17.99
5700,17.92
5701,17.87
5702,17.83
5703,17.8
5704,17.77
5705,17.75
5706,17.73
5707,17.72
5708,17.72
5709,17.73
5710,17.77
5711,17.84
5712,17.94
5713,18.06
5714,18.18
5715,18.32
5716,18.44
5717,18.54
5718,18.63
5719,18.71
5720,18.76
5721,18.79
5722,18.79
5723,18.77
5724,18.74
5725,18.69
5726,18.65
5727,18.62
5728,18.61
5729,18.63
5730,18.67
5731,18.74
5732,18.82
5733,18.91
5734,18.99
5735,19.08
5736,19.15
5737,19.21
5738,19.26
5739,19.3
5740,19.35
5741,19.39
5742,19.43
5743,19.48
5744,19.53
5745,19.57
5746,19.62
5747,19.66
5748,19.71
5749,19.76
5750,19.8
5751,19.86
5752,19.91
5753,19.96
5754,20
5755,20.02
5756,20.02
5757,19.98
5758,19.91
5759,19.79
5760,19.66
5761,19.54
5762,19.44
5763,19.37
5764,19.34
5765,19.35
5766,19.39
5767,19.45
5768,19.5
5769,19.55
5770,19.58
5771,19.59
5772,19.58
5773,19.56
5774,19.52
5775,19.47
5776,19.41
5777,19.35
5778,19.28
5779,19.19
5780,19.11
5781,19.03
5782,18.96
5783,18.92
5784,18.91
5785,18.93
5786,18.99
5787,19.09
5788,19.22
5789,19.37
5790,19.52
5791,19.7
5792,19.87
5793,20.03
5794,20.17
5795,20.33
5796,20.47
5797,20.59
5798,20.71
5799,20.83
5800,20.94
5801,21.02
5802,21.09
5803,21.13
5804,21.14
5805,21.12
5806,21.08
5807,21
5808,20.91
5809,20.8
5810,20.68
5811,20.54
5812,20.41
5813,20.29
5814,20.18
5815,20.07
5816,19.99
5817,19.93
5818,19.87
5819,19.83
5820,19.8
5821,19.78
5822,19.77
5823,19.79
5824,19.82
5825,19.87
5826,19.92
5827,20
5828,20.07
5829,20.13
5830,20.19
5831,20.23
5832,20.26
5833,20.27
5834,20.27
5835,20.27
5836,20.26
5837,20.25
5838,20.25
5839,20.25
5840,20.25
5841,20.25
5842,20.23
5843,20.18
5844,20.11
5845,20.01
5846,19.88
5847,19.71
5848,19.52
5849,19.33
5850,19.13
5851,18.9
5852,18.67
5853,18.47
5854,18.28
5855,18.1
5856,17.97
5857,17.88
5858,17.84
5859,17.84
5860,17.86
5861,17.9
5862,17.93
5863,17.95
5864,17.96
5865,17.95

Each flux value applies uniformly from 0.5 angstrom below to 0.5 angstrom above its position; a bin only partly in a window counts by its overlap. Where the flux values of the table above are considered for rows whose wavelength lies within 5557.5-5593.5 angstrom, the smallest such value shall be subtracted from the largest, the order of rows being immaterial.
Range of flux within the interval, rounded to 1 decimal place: 2.2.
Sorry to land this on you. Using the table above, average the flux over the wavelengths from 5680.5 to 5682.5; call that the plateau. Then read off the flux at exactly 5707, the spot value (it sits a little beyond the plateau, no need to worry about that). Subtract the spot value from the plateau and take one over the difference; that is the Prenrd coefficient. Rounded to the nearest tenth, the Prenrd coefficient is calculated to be 16.7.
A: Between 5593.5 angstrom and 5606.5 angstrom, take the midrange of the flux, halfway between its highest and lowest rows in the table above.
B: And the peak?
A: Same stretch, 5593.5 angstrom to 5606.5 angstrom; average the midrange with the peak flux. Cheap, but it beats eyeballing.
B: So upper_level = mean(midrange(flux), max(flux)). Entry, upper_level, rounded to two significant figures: 16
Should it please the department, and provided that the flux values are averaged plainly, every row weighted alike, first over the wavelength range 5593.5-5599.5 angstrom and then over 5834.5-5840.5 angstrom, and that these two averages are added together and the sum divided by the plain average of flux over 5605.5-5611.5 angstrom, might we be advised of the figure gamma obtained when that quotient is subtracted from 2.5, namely 0.35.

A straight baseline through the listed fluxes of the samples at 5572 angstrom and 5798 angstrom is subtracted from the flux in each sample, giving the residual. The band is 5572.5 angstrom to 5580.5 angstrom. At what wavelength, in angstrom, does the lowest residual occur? 5573 angstrom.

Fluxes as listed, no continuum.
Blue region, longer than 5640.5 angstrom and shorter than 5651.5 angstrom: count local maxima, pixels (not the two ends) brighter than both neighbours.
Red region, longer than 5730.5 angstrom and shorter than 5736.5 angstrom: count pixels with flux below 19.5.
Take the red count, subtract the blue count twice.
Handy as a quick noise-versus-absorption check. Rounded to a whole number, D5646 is 6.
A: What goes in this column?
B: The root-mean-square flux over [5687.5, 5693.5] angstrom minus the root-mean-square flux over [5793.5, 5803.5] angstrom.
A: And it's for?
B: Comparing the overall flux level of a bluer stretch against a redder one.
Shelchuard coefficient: -2.7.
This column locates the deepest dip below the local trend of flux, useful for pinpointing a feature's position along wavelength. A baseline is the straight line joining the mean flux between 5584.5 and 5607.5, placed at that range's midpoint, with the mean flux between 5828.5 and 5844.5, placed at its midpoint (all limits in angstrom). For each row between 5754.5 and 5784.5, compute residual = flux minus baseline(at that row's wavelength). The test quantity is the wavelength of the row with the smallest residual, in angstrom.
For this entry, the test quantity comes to 5784 angstrom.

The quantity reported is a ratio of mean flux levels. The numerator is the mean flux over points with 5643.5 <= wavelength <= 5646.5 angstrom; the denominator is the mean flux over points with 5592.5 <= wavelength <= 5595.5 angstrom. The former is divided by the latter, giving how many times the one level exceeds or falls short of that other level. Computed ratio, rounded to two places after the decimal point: 1.13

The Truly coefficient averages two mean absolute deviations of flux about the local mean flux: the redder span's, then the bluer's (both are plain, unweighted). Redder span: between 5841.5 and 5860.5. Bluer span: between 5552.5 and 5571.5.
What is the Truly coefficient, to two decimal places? 0.54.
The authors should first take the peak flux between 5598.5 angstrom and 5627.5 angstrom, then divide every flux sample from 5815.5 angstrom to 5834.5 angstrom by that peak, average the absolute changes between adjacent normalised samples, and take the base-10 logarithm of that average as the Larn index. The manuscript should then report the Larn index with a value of -2.61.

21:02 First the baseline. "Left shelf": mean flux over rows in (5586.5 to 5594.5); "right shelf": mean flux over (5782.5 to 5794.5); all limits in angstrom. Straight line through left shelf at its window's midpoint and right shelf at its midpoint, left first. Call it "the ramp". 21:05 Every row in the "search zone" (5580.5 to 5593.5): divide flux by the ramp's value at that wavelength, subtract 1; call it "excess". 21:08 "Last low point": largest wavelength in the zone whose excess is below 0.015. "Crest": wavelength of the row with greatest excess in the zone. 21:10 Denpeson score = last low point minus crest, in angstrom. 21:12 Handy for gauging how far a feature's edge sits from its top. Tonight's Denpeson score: 12 angstrom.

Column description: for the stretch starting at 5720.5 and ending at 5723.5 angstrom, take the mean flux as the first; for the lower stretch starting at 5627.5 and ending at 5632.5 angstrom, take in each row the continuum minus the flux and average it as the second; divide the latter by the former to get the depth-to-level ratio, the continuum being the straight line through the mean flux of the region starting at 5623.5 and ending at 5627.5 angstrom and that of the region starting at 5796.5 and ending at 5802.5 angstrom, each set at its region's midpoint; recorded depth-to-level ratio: -0.010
